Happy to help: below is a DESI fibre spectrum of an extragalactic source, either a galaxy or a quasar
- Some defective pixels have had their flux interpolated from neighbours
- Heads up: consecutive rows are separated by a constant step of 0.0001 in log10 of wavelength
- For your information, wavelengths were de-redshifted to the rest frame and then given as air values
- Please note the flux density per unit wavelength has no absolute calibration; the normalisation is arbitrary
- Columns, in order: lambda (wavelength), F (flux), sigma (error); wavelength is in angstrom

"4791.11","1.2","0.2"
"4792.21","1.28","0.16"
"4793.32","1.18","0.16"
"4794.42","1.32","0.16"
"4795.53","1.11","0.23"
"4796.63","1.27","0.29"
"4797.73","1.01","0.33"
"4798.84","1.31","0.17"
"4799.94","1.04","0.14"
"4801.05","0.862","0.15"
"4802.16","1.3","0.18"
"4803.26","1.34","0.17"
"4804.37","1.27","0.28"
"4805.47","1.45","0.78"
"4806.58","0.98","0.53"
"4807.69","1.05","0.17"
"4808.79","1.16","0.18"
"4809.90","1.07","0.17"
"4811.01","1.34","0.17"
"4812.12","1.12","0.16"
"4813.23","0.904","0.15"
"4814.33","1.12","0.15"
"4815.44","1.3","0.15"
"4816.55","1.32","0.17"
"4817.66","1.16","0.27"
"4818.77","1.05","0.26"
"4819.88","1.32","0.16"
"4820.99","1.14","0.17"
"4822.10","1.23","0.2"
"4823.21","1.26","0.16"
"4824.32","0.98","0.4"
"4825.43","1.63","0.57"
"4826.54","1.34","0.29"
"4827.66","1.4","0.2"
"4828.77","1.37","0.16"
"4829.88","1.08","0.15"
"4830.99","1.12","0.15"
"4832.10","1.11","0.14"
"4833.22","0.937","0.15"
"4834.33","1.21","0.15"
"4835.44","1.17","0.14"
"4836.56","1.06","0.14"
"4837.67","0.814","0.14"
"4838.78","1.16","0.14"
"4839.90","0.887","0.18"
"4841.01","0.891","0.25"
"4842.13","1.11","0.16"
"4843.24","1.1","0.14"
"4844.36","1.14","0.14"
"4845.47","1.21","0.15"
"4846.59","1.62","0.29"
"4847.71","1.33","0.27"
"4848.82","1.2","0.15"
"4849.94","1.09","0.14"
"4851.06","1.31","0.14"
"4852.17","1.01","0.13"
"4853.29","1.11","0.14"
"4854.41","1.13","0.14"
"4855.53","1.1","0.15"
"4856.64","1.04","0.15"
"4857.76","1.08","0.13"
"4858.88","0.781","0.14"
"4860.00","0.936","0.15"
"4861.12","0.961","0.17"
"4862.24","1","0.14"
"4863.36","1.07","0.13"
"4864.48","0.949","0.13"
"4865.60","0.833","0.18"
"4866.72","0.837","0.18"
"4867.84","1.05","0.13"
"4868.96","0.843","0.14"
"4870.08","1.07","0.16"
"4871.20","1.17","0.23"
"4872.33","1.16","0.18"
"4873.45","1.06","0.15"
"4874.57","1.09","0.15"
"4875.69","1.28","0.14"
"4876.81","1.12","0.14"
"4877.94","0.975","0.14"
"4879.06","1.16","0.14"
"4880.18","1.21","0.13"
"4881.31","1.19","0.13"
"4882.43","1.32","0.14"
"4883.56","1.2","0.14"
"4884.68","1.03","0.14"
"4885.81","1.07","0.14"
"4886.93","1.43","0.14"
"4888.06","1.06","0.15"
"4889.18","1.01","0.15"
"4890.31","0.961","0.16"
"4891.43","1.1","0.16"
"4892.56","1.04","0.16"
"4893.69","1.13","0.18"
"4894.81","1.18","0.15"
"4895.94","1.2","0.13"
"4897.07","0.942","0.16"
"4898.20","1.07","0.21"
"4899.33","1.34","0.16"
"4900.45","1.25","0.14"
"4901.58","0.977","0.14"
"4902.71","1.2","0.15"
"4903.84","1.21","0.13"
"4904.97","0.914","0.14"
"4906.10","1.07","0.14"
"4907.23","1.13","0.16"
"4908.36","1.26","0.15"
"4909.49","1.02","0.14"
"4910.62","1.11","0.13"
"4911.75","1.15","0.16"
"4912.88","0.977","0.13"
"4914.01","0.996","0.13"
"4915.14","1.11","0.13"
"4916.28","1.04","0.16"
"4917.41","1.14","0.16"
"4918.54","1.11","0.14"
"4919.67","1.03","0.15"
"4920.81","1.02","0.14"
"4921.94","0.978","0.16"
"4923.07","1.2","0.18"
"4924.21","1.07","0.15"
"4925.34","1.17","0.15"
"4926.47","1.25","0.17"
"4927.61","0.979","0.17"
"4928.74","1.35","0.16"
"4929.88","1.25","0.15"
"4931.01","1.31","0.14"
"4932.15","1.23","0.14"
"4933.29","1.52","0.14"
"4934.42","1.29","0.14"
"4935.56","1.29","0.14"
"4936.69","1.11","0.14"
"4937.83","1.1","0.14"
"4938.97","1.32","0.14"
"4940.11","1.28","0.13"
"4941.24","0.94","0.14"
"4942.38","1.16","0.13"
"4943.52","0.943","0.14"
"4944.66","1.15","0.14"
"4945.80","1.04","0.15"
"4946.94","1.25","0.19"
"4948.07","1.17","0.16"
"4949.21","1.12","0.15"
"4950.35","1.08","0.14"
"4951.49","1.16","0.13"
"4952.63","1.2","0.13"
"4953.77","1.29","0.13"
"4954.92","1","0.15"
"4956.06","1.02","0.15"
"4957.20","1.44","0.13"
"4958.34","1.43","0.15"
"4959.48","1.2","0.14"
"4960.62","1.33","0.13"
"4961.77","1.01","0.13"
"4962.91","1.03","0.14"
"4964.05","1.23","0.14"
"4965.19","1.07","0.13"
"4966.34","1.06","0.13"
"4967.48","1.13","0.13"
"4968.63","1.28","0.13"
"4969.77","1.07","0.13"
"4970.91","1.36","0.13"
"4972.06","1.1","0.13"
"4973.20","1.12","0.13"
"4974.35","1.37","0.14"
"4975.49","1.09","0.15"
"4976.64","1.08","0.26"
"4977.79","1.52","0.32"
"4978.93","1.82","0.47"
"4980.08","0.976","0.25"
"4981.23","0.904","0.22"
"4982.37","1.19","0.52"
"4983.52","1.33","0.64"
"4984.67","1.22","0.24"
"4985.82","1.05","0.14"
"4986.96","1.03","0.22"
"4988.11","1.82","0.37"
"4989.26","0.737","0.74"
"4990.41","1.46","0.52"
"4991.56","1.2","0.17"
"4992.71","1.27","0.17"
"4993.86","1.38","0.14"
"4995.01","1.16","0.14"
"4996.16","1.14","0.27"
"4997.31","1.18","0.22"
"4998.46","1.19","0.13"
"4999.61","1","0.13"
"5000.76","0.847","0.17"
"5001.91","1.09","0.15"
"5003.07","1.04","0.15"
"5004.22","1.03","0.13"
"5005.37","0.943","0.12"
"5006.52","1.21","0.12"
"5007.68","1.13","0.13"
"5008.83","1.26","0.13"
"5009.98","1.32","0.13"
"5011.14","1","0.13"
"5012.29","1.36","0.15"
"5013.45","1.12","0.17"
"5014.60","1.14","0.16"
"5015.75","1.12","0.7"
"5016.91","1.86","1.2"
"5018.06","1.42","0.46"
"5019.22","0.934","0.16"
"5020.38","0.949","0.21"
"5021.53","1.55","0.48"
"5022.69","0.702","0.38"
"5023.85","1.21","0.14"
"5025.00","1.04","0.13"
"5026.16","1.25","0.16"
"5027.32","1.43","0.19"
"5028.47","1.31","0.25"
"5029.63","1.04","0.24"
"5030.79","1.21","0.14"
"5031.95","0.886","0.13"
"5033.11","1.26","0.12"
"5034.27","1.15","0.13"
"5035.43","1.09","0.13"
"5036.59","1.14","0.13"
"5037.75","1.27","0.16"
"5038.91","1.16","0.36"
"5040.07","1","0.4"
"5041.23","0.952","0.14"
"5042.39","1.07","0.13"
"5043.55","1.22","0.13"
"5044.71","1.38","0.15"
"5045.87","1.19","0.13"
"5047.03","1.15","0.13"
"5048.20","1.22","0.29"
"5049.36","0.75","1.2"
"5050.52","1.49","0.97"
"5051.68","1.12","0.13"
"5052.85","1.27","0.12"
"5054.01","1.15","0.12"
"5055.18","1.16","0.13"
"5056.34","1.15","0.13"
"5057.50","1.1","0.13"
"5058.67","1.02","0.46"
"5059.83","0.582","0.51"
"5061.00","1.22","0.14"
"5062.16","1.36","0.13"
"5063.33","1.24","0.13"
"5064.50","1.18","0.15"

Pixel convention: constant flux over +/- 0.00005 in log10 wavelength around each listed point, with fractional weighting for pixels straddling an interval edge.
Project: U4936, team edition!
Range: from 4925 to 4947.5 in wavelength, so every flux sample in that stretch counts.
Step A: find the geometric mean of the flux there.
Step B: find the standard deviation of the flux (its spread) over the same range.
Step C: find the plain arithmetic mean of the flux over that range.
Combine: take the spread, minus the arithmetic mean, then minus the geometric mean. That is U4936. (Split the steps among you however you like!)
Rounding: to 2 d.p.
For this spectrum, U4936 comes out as -2.24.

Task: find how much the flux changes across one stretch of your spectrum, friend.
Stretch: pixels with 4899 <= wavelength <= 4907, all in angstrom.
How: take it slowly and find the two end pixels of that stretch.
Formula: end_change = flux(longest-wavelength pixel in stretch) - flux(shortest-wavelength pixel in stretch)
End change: -0.3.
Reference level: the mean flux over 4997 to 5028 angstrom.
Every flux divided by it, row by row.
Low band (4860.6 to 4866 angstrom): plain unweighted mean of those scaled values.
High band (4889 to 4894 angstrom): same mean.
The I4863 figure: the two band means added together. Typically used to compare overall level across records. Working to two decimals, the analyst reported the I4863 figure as 1.73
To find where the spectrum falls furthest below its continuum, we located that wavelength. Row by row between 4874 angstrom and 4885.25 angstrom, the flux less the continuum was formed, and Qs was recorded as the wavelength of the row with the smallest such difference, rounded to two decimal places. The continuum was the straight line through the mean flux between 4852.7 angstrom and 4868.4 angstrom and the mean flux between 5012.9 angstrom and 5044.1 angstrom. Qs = 4877.94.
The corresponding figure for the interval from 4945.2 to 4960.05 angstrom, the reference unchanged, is 4954.92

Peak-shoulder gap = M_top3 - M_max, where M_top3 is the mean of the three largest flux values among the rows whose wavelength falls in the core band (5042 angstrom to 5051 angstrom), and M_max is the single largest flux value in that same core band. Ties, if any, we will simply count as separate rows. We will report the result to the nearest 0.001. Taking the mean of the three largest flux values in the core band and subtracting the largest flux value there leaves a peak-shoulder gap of -0.127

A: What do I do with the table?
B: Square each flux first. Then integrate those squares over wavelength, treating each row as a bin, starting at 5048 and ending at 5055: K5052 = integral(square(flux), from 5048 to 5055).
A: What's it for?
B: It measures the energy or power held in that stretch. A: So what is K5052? 9.8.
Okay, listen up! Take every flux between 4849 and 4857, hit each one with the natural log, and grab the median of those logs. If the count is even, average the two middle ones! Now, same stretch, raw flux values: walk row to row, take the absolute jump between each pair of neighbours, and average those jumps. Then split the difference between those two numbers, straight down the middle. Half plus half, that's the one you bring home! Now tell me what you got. 0.108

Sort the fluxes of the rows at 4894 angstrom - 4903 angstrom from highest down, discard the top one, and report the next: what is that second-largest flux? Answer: 1.25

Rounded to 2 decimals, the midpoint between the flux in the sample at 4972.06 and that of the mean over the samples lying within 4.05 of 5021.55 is 1.11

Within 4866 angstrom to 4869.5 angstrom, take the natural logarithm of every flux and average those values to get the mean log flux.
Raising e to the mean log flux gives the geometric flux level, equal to 0.90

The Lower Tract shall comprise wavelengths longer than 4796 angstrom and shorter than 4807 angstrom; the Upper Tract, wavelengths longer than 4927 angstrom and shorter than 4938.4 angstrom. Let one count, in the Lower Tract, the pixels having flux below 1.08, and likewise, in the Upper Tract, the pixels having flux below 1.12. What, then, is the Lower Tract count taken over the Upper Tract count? 1.3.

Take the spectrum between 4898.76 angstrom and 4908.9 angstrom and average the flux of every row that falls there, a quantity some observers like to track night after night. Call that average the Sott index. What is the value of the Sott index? 1.15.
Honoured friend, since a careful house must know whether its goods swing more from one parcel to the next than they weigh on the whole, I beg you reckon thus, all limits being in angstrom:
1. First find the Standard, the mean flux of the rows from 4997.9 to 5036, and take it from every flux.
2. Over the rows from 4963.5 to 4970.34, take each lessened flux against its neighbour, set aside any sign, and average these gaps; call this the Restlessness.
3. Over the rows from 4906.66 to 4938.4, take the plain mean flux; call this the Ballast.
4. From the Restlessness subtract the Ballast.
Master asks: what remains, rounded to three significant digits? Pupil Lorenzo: -1.03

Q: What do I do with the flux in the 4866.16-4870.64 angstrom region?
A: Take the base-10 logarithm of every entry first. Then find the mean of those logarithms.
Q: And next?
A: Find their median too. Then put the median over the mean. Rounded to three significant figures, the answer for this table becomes 1.05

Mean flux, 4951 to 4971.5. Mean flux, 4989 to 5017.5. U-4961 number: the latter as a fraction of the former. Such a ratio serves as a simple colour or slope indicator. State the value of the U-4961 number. 0.99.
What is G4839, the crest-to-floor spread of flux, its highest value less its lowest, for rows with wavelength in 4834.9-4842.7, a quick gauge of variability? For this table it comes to 0.36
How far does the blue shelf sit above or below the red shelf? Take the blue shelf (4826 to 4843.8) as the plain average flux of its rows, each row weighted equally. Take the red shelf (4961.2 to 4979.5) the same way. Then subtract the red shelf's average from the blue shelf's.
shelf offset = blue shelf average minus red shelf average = -0.10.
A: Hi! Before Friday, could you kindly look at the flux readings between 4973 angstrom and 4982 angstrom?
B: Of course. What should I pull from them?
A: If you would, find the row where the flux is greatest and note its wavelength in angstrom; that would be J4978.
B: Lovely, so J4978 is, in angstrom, 4978.93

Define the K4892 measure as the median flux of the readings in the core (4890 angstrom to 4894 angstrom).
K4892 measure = 1.07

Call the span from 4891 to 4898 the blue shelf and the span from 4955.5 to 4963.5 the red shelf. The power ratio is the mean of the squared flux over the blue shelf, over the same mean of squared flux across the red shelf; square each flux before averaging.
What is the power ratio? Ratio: 0.81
